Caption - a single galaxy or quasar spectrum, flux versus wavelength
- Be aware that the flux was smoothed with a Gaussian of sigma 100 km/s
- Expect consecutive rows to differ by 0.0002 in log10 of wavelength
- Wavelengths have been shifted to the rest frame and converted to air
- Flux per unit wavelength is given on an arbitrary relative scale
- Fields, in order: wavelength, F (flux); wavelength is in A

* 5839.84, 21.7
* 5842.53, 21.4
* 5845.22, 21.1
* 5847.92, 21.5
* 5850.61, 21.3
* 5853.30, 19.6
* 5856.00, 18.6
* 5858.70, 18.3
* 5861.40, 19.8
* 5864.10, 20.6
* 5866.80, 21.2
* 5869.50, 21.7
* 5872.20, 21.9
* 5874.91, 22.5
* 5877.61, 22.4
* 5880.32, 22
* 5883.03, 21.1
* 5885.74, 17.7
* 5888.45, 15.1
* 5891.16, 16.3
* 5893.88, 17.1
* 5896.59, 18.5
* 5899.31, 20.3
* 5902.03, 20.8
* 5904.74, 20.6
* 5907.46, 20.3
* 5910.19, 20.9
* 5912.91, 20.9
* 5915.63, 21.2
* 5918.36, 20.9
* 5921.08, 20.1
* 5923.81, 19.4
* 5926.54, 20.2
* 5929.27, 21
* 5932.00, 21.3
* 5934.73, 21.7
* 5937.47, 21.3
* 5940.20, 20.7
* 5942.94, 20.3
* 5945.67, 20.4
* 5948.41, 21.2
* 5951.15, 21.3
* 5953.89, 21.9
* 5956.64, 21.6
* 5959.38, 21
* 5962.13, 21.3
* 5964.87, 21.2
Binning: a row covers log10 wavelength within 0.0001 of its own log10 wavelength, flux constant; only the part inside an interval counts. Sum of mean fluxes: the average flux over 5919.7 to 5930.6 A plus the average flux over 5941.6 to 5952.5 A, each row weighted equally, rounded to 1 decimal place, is 41.0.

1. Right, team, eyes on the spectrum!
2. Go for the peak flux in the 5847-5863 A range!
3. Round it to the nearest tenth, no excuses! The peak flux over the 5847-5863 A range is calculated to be 21.5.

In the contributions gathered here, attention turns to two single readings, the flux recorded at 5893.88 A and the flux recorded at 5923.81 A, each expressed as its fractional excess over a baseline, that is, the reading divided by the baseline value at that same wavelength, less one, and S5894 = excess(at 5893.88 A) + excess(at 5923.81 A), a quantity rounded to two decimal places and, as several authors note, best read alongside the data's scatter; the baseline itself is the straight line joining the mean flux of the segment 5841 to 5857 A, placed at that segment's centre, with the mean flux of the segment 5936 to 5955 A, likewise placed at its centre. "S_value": -0.25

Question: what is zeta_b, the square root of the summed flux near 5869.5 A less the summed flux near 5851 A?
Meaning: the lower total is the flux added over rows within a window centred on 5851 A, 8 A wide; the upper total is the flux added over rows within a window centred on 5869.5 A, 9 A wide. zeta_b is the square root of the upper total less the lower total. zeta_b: 1.5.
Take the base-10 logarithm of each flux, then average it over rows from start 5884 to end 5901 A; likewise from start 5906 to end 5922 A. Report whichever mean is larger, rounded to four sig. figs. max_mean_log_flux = 1.316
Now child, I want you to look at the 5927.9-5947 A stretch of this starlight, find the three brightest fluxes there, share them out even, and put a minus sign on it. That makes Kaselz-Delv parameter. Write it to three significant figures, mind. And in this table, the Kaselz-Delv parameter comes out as -21.4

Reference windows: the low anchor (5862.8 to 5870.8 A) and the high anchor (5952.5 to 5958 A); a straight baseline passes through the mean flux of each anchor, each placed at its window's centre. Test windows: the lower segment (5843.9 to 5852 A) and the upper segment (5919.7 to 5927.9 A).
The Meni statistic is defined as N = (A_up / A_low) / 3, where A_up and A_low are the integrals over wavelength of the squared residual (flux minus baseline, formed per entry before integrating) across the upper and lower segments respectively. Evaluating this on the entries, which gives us 10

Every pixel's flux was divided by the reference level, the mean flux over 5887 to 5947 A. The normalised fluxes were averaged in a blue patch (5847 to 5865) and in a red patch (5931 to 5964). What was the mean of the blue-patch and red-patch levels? 1.03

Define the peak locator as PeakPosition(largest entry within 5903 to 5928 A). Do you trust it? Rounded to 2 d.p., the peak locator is 5915.63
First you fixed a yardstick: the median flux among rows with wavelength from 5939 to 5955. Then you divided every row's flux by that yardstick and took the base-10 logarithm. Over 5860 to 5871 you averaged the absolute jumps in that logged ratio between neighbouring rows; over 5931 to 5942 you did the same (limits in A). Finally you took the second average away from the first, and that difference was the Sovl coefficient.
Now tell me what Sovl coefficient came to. 0.004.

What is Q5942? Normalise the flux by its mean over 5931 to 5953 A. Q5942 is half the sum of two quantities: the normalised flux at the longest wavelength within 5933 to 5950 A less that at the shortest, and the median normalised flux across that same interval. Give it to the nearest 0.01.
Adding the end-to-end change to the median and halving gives 0.49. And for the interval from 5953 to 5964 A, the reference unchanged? 0.50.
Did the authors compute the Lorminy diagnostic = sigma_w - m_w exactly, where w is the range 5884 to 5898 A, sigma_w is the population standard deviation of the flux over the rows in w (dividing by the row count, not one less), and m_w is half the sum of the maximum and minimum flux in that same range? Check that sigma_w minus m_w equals -15.6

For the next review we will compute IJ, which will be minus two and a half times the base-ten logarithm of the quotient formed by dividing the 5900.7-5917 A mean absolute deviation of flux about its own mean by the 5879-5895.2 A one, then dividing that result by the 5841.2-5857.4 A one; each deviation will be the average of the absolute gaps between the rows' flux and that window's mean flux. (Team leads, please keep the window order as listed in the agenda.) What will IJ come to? 2.5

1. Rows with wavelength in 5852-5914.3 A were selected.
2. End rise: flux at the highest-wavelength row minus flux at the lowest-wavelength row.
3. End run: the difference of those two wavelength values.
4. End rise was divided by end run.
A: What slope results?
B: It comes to 0.022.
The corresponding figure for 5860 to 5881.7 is 0.116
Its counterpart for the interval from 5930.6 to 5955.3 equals 0.027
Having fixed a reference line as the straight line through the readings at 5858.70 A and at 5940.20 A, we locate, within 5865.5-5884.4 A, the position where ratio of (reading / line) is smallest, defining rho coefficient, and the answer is 5883.03 A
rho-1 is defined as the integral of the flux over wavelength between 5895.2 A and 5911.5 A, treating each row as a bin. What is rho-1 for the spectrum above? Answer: 330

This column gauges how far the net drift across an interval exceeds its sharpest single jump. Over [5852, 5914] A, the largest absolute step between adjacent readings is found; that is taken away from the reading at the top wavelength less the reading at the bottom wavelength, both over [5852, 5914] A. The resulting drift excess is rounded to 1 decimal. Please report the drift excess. -2.1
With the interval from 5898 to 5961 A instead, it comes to -0.1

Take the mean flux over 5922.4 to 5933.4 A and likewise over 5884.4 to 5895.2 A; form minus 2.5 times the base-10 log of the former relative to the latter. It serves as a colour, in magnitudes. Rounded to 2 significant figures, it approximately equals -0.23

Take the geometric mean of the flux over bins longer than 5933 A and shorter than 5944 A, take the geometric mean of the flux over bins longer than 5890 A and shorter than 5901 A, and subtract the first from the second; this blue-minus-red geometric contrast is -3.0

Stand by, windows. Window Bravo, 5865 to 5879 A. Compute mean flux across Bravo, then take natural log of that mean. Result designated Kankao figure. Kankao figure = 3.09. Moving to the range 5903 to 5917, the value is 3.03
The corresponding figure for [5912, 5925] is 3.02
